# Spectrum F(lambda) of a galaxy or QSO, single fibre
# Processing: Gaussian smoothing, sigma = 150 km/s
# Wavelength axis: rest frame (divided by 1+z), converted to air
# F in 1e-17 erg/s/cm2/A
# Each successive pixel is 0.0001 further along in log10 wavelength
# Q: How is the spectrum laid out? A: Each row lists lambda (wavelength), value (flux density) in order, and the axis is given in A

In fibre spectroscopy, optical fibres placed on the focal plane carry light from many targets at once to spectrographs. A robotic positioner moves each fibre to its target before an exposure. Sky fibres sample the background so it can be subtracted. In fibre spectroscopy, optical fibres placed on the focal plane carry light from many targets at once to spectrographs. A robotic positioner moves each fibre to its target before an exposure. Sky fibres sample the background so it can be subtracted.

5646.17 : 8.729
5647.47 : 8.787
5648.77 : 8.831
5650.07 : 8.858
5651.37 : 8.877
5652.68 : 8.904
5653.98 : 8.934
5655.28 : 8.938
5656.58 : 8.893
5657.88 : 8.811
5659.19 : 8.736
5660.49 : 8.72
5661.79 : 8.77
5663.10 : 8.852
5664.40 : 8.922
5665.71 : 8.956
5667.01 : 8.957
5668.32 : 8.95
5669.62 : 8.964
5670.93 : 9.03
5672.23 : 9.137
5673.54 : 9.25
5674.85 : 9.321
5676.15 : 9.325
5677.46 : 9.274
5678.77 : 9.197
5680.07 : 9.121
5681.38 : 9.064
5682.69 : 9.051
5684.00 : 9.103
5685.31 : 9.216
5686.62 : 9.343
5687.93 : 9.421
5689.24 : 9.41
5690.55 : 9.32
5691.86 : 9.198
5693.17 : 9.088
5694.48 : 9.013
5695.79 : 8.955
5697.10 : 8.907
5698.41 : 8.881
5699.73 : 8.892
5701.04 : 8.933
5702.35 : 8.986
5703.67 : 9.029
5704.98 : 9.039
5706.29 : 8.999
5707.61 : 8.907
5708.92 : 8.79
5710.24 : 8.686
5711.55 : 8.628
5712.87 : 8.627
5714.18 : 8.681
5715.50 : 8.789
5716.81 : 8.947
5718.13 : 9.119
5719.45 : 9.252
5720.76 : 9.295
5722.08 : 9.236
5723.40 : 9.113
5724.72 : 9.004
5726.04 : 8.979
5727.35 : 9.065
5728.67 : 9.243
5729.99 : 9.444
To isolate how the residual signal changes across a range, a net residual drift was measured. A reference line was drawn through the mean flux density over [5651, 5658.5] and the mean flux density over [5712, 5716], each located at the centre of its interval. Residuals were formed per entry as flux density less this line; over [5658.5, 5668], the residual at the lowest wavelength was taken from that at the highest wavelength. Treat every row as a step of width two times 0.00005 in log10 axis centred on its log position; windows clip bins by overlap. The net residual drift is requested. 0.2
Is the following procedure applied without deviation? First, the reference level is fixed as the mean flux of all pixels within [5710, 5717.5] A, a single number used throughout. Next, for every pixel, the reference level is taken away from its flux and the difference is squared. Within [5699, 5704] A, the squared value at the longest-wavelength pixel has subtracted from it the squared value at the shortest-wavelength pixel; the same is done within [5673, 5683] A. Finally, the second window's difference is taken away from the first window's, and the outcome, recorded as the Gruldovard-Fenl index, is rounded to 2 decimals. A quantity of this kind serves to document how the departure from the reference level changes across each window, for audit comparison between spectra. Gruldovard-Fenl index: 0.23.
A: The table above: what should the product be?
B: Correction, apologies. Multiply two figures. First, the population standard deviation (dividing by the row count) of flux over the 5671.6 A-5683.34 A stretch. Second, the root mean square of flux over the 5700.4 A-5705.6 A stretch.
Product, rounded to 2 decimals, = 0.89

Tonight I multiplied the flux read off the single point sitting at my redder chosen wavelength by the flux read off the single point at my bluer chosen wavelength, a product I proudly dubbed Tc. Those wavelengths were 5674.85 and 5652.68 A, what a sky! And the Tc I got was 83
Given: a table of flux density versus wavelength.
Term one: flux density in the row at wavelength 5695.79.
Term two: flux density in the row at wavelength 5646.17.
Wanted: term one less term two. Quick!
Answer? 0.23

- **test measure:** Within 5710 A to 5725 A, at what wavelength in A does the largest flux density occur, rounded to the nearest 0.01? 5720.76 A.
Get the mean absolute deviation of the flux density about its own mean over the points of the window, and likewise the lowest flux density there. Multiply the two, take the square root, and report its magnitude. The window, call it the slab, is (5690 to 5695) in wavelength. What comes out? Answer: 1.0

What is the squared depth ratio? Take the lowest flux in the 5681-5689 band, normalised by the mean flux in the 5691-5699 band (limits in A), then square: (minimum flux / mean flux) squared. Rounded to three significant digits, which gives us 1.01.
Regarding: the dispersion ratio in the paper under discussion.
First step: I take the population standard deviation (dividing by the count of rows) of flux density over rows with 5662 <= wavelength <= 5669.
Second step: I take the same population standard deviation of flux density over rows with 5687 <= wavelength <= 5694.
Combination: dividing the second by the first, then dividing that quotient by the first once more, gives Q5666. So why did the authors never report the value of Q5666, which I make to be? 81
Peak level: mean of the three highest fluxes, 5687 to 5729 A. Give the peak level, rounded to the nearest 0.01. 9.38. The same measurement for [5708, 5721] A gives 9.22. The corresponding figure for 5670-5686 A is 9.31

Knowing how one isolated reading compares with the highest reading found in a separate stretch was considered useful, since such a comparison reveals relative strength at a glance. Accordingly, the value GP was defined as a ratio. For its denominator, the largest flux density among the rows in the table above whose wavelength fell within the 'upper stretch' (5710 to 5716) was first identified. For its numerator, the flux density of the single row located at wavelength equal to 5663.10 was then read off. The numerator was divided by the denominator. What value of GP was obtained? 1.01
